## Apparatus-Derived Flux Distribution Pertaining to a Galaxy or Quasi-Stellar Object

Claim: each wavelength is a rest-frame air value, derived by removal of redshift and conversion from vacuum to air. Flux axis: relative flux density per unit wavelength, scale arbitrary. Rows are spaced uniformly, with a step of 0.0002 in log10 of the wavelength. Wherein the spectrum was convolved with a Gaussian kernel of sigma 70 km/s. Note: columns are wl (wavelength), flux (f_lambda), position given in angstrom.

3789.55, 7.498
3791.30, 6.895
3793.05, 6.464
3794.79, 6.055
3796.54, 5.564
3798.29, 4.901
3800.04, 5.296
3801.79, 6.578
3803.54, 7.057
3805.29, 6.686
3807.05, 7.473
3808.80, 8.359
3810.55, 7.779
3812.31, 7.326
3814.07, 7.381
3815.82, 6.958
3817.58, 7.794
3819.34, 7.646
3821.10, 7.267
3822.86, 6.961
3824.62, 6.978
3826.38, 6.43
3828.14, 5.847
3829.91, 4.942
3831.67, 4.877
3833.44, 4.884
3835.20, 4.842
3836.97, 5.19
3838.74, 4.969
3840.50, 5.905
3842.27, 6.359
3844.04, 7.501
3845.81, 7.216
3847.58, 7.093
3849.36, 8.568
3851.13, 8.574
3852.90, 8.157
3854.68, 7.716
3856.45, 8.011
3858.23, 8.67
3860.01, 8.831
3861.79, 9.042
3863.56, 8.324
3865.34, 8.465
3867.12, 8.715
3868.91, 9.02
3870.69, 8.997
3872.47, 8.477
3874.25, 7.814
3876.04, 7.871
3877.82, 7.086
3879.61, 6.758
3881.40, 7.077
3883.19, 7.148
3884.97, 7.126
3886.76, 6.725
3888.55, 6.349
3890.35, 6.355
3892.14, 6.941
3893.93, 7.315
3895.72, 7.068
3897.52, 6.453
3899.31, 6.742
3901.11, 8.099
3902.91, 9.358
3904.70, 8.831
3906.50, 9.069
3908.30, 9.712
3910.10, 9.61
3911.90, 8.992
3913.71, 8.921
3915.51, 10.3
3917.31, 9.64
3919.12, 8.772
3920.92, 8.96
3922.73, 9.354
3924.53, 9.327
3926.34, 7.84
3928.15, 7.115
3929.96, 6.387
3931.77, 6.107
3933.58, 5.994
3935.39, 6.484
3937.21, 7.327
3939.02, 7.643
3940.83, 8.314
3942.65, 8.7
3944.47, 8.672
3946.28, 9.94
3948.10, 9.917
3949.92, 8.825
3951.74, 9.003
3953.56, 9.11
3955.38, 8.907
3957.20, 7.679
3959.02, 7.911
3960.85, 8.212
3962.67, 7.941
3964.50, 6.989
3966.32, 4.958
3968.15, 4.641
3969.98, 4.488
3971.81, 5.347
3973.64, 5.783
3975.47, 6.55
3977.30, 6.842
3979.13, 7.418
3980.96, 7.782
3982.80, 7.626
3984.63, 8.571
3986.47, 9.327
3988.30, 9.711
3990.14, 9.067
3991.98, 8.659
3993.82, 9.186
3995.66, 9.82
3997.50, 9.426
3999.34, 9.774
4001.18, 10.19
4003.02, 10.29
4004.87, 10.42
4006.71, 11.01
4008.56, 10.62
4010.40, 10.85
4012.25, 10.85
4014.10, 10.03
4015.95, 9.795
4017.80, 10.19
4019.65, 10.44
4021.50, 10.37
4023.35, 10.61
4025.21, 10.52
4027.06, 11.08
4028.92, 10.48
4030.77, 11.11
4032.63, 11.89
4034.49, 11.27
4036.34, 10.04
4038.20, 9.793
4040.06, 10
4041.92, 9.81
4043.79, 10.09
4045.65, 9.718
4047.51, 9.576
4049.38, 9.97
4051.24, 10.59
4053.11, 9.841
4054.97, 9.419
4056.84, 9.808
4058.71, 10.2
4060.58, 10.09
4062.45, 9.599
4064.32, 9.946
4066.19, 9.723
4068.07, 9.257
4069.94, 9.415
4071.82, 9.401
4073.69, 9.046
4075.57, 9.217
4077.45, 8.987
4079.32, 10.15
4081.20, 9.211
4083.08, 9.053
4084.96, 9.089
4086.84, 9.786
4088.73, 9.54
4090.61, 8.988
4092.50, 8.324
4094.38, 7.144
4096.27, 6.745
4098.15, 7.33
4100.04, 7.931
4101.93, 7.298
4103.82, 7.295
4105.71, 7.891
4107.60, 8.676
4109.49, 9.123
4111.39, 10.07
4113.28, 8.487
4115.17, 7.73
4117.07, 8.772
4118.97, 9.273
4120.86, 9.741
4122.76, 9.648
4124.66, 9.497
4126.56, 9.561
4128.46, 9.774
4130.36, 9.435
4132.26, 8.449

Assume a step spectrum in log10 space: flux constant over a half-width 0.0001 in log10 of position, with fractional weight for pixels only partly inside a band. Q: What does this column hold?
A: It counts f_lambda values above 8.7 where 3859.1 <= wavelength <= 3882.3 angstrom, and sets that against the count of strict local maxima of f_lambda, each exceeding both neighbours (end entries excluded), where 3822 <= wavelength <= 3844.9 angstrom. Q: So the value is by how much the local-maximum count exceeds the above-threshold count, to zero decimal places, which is -2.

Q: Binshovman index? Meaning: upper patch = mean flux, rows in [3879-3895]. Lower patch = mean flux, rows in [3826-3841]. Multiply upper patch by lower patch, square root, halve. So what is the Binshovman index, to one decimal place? 3.0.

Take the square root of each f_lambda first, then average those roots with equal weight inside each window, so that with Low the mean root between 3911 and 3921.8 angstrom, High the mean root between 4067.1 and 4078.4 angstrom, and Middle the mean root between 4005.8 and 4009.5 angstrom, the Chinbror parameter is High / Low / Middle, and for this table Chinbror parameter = 0.303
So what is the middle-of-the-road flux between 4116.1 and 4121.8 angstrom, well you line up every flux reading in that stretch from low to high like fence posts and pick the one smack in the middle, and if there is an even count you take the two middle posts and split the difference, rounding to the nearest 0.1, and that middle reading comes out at 9.3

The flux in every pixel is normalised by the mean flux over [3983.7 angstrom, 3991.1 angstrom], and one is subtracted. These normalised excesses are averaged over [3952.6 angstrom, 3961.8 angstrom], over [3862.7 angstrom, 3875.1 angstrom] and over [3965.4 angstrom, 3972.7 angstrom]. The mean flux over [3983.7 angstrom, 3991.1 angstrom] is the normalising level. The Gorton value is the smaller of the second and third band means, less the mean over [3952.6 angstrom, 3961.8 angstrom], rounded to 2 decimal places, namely -0.38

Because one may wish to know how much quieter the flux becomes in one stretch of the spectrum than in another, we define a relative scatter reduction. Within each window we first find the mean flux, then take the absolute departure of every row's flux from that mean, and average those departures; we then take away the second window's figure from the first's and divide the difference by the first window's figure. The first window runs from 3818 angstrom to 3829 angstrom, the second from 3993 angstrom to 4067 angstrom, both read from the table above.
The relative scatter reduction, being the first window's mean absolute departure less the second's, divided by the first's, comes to 0.1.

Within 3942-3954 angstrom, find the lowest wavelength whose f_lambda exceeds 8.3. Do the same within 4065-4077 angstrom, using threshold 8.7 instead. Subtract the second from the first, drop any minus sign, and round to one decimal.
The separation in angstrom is 123.5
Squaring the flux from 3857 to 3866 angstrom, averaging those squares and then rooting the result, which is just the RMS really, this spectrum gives 8.7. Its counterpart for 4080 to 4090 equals 9.3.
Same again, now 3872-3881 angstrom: 7.6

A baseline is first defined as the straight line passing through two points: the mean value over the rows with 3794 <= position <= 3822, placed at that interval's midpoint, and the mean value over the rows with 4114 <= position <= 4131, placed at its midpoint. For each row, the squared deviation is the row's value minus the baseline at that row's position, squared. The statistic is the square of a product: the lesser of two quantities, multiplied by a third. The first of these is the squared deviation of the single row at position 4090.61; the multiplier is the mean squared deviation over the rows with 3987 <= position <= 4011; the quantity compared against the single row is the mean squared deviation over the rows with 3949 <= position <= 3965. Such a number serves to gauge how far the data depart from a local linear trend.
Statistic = 0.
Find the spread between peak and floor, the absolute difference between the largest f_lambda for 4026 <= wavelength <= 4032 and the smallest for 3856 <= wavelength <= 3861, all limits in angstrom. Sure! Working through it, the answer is 3.1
